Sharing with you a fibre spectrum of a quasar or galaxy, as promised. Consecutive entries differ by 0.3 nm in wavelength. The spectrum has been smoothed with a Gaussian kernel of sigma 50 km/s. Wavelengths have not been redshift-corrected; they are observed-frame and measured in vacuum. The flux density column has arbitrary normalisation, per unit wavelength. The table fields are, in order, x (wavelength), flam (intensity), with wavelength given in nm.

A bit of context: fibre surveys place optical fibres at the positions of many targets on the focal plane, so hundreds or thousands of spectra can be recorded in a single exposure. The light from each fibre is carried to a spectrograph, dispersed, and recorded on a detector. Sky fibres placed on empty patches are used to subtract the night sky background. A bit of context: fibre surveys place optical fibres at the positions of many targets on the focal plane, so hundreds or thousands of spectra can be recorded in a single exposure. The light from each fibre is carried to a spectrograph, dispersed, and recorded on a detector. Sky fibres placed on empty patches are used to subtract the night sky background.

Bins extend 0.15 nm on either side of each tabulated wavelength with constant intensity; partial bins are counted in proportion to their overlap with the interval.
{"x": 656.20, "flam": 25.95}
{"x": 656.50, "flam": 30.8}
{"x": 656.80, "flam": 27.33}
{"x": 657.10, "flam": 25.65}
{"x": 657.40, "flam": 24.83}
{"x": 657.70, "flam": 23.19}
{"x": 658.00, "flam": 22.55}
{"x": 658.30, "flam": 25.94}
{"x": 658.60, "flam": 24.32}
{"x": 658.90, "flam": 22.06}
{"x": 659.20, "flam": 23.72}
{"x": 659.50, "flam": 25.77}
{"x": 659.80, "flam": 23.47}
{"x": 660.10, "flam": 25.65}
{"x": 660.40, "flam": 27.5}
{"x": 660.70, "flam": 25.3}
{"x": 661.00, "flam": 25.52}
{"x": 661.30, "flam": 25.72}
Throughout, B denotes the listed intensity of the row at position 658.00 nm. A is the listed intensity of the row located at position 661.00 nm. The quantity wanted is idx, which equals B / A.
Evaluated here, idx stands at 0.88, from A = 25.52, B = 22.55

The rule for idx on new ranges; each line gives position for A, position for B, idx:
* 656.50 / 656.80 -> 0.89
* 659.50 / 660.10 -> 1.00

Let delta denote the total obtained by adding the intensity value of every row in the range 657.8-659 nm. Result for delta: 95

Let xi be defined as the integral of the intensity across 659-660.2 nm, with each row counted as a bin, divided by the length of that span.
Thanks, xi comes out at 24.5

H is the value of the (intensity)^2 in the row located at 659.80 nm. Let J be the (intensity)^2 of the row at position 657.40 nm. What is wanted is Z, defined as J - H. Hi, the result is 66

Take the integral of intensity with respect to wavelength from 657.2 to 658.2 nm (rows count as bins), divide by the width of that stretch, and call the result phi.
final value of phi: 23.8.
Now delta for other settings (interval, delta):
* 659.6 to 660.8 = 102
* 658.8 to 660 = 95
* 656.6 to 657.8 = 101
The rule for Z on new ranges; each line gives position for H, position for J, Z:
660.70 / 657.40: -24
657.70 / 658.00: -29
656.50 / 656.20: -275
